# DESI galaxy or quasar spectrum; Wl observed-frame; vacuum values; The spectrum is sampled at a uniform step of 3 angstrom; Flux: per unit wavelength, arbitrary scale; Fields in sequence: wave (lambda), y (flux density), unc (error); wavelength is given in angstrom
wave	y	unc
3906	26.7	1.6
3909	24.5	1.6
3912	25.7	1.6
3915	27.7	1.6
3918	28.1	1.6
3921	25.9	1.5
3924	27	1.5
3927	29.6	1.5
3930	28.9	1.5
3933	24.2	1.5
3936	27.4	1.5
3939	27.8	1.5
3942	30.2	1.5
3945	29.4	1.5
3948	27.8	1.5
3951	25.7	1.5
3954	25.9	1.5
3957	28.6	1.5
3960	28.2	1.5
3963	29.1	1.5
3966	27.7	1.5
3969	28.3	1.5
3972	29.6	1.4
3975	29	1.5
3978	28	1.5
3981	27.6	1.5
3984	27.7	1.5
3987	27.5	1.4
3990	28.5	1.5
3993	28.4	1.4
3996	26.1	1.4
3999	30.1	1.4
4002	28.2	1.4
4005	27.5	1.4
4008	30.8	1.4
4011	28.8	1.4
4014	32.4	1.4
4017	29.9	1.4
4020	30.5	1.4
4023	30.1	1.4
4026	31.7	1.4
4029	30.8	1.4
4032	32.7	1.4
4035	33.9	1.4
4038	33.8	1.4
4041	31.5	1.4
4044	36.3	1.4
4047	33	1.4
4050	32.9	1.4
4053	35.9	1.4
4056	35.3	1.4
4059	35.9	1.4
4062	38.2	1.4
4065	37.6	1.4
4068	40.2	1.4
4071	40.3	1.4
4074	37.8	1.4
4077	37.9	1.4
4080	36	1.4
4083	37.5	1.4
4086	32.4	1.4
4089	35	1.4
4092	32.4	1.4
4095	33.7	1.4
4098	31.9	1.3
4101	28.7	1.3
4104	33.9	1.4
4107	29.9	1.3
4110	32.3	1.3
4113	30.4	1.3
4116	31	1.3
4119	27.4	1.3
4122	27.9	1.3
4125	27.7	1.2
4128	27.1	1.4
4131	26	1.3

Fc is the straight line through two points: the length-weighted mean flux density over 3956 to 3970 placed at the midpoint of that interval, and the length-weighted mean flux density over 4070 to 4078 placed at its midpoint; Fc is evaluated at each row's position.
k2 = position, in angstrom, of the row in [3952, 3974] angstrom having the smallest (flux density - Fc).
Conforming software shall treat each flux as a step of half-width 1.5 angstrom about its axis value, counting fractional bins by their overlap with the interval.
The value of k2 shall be 3954 angstrom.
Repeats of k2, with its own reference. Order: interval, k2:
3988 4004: 3996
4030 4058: 4041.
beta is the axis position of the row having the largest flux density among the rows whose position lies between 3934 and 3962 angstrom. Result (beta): 3942 angstrom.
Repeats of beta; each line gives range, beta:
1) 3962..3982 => 3972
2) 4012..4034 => 4032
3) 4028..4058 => 4044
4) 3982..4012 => 4008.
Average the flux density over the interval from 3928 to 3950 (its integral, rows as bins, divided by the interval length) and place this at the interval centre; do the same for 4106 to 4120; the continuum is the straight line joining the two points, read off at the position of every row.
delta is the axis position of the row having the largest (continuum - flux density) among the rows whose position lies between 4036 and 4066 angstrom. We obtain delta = 4041 angstrom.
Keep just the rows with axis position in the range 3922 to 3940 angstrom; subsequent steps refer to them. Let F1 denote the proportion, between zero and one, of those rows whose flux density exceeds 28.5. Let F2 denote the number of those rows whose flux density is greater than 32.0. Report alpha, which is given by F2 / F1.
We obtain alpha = 0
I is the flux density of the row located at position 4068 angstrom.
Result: 40.2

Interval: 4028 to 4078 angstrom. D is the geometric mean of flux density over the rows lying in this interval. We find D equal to 35.4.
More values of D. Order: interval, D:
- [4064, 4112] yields 34.7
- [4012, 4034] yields 31.1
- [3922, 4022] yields 28.3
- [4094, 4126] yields 30.4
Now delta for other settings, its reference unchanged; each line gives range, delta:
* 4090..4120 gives 4119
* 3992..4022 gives 3996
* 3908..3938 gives 3933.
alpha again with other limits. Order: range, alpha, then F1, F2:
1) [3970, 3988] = 0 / 0.3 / 0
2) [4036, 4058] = 6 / 1.0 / 6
